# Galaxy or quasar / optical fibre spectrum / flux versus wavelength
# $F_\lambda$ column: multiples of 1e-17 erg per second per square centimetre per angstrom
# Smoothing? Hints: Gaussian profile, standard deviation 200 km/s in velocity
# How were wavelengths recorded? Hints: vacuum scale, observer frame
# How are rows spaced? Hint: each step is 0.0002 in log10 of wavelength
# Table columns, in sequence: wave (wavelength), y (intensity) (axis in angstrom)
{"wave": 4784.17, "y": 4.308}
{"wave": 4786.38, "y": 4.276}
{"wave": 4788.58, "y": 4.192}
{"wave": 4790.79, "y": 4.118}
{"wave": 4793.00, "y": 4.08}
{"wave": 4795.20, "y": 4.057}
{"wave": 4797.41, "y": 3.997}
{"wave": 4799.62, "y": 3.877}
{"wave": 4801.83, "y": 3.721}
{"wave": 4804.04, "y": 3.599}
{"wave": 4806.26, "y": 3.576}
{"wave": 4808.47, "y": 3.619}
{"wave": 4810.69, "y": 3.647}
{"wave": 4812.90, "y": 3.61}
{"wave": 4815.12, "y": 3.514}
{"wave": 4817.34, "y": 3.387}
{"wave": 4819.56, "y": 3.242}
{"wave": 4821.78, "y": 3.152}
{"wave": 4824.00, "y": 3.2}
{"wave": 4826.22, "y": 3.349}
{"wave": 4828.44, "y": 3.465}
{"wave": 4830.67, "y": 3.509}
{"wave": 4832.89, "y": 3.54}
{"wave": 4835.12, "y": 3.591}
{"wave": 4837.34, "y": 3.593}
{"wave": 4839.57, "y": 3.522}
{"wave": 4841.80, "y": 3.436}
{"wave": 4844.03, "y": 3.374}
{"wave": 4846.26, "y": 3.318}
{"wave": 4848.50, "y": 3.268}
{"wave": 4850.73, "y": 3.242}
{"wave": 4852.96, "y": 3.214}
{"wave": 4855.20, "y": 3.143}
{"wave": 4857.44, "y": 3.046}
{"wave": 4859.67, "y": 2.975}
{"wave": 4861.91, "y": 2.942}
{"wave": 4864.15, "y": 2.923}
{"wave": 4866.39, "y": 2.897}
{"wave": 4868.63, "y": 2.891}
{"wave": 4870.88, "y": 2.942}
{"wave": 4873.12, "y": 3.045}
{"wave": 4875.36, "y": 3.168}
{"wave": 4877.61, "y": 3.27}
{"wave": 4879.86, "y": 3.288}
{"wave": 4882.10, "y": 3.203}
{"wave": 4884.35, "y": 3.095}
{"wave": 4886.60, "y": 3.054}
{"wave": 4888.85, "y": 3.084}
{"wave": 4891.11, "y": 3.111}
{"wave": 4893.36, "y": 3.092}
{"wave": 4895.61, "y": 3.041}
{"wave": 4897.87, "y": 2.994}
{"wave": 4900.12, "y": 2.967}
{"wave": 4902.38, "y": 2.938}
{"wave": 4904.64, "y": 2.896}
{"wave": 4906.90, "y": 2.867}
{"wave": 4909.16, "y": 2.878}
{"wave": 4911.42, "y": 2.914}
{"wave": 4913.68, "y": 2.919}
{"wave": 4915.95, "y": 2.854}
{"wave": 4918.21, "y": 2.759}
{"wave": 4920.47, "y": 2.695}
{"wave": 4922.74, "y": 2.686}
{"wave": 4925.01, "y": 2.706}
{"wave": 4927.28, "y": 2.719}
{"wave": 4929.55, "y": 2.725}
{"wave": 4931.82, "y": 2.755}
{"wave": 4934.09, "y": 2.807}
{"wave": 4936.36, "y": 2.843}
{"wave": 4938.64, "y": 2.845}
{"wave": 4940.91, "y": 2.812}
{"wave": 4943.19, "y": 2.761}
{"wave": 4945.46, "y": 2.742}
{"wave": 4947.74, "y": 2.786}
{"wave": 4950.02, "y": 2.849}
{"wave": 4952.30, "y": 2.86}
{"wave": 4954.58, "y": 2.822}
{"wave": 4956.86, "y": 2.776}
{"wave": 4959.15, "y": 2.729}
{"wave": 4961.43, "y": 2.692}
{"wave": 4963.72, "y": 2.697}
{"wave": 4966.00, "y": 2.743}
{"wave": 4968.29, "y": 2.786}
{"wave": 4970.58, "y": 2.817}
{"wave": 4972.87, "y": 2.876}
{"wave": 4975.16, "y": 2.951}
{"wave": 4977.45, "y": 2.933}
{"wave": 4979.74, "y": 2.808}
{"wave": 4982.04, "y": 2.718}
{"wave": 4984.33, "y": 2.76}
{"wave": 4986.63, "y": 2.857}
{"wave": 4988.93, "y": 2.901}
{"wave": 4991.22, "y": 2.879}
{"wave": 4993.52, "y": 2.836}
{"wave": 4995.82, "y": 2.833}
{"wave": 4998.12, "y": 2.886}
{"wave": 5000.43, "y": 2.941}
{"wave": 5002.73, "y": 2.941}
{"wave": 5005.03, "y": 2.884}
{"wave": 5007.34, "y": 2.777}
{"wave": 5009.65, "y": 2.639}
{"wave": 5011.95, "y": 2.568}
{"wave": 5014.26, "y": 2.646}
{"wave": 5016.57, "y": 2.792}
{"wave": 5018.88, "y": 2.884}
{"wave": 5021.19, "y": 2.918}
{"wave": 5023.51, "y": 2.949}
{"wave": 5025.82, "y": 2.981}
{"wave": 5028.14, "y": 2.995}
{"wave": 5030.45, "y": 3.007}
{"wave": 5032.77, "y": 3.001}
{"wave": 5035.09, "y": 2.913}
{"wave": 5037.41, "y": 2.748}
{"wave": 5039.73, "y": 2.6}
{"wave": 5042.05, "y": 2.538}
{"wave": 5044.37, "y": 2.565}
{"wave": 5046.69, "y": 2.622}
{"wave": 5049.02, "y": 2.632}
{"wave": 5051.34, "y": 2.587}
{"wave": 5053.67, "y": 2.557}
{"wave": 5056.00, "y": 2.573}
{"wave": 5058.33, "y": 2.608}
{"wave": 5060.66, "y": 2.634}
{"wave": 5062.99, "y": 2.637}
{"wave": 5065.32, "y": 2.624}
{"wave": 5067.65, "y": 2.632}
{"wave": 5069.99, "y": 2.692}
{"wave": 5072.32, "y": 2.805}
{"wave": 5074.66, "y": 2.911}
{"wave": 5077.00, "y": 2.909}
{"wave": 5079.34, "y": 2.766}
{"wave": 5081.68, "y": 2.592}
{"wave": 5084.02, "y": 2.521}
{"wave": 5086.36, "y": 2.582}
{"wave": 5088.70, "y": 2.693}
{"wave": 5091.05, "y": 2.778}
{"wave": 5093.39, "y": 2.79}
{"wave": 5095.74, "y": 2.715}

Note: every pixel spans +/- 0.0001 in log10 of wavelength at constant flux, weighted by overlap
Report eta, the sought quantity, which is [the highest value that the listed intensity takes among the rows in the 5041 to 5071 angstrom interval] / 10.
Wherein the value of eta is 0.27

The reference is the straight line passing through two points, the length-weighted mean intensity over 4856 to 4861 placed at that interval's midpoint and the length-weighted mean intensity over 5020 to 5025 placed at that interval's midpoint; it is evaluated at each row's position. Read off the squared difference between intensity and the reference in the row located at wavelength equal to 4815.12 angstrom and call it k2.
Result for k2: 0.2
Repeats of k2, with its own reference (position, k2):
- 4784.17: 1.6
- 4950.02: 0.0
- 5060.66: 0.1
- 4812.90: 0.3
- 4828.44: 0.2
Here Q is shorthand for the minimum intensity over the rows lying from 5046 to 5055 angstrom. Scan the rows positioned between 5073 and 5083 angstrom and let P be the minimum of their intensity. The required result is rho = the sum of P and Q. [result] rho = 5.15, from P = 2.592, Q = 2.557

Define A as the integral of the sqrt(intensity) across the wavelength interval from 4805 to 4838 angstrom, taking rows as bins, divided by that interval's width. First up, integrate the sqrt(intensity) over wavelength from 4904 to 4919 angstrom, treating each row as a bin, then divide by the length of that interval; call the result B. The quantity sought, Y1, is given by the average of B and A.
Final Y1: 1.78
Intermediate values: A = 1.86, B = 1.69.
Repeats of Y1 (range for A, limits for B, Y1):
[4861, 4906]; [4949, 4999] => 1.71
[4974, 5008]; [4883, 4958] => 1.69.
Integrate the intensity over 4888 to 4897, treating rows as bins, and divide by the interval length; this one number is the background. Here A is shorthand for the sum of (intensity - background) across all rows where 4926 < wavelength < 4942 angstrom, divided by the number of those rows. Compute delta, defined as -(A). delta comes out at 0.29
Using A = -0.29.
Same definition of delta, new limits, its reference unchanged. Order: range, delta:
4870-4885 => -0.07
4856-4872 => 0.13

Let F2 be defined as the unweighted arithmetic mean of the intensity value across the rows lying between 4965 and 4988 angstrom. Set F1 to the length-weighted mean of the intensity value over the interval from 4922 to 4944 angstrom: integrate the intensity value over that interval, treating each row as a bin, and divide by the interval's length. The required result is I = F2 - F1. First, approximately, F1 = 2.77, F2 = 2.8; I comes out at 0.1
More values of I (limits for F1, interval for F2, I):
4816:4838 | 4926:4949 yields -0.6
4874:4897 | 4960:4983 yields -0.3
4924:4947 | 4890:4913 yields 0.2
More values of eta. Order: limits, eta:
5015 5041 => 0.30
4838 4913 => 0.35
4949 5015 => 0.30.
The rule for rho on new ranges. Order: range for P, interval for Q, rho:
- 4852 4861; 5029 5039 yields 5.72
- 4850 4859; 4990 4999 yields 5.88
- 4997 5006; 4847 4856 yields 6.03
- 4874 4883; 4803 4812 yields 6.74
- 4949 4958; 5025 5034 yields 5.76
